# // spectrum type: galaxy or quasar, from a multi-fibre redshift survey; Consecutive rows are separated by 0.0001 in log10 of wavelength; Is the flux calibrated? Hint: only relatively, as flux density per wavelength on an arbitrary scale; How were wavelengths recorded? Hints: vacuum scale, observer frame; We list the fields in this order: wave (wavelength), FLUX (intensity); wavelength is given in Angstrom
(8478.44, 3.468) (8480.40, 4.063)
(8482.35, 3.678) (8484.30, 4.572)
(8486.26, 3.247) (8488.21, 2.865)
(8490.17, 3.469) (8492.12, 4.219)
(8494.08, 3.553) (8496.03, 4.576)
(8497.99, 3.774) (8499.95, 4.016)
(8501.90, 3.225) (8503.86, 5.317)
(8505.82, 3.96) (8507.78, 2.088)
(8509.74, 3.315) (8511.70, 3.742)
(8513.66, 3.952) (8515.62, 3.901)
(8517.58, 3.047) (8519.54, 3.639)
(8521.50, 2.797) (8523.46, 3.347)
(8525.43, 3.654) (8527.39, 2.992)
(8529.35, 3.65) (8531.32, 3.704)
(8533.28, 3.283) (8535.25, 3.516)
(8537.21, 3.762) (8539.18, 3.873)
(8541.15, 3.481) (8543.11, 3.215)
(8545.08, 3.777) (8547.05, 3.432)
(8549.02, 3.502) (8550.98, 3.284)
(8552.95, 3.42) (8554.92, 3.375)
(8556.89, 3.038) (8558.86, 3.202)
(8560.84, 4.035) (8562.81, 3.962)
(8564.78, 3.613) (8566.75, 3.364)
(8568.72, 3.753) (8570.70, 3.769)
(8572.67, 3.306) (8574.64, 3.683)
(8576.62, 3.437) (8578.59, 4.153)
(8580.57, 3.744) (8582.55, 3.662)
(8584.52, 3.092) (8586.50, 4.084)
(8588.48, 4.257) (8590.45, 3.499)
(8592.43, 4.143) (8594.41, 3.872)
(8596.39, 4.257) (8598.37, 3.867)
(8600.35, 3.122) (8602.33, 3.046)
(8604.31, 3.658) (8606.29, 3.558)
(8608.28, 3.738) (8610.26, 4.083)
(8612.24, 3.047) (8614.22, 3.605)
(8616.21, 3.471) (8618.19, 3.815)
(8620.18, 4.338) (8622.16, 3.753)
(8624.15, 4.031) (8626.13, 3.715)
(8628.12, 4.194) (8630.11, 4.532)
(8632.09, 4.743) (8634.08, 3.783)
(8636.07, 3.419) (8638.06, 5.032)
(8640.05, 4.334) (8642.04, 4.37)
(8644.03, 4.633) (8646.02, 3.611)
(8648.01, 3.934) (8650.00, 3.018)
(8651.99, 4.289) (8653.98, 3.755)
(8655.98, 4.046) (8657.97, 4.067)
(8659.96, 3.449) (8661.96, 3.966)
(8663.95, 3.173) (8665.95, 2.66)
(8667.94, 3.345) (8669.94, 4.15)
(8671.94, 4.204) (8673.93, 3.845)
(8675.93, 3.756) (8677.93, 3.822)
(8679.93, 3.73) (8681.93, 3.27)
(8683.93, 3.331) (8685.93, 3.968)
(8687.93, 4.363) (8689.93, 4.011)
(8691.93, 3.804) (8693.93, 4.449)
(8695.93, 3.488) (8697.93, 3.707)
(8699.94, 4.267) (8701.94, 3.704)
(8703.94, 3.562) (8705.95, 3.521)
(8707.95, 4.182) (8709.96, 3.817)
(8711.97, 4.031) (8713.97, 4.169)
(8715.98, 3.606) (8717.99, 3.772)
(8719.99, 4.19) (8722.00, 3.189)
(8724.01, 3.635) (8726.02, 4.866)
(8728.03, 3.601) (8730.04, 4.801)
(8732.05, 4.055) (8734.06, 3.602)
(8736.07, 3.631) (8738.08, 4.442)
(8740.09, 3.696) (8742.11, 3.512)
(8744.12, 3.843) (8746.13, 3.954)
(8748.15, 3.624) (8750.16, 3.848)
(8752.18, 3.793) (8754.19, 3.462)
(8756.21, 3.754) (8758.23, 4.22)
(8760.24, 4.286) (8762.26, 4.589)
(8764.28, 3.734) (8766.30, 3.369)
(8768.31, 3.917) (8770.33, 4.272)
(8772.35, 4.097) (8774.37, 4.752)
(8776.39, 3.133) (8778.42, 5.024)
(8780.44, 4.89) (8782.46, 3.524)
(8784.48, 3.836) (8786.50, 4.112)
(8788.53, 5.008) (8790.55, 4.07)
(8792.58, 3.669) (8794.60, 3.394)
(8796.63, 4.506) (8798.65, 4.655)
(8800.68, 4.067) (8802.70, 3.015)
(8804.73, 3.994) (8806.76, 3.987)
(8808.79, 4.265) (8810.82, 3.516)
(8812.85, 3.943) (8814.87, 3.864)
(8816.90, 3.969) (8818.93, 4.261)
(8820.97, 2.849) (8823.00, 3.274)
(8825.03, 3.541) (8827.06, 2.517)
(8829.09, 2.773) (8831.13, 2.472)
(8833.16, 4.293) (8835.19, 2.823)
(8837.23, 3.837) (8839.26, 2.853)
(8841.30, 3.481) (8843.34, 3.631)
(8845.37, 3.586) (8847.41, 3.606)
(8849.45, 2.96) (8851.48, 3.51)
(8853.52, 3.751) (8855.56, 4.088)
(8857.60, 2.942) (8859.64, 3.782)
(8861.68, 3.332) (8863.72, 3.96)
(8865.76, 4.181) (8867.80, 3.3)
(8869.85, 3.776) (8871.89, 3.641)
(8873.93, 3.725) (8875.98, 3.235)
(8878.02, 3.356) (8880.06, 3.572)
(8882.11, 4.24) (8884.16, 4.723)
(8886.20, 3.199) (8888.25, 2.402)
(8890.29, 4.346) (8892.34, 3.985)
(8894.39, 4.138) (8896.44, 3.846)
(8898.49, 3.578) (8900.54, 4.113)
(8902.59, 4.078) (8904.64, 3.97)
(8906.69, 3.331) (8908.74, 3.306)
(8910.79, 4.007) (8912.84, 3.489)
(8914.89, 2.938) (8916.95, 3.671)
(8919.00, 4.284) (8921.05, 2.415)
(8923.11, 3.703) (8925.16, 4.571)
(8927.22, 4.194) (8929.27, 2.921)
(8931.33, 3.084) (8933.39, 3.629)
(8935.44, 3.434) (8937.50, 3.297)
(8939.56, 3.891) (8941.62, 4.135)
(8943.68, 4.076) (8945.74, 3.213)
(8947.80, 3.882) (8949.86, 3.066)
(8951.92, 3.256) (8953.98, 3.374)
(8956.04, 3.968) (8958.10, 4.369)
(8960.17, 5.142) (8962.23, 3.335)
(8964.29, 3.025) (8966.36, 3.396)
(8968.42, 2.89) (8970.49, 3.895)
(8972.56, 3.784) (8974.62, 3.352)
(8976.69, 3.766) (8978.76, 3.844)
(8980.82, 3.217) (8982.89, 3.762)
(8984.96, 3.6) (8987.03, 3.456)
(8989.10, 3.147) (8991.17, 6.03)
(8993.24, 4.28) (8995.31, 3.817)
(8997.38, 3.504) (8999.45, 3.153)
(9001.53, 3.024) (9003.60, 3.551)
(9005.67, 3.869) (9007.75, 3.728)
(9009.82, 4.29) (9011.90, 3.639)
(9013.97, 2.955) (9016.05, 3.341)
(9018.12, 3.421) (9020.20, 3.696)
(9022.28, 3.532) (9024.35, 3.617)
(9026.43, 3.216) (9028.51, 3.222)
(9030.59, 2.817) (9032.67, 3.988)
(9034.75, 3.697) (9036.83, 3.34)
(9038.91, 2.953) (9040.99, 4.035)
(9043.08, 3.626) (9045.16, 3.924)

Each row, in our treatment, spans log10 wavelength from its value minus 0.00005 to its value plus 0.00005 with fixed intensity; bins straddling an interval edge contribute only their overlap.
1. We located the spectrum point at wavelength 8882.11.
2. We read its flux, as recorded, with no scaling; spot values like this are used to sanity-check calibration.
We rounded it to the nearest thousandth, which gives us 4.240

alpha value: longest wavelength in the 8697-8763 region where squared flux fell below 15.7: 8756.21 Angstrom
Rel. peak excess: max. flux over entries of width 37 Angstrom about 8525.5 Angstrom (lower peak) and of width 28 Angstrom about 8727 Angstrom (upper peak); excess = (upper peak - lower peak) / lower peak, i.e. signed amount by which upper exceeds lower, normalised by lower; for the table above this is 0.23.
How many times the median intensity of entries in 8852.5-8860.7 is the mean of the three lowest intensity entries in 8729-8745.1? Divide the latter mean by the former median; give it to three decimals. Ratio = 0.951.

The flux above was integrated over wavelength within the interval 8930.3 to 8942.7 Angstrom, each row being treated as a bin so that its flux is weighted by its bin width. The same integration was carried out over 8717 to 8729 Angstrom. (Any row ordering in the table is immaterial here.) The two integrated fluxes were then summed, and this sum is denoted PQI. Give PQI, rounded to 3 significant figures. 90.9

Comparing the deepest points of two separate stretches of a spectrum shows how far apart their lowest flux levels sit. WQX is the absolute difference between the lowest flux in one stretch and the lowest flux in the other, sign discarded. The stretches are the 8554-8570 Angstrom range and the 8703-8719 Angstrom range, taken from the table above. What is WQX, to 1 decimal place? 0.5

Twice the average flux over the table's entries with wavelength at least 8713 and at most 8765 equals 7.8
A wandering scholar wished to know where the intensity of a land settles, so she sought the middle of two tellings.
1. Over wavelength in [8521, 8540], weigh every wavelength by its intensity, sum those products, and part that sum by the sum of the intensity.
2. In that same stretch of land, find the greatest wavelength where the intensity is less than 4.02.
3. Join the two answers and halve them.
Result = 8534.9 Angstrom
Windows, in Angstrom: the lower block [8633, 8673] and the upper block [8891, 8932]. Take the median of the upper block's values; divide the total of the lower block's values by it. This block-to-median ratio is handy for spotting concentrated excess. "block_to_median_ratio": 20.5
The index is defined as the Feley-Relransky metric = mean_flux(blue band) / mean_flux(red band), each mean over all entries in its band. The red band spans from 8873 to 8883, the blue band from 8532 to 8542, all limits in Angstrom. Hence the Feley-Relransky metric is 0.99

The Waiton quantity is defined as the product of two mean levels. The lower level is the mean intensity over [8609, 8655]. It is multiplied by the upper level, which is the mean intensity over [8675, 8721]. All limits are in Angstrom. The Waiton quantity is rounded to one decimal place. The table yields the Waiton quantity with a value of 15.3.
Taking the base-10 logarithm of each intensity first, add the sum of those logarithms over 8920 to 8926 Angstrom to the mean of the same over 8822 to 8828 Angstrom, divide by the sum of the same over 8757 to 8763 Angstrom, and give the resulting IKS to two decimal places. 1.09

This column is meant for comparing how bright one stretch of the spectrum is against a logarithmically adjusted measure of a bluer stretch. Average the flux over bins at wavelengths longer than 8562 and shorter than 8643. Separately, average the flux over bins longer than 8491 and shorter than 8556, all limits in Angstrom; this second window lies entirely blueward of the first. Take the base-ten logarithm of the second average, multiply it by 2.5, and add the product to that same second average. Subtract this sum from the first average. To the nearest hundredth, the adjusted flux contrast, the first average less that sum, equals -1.15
